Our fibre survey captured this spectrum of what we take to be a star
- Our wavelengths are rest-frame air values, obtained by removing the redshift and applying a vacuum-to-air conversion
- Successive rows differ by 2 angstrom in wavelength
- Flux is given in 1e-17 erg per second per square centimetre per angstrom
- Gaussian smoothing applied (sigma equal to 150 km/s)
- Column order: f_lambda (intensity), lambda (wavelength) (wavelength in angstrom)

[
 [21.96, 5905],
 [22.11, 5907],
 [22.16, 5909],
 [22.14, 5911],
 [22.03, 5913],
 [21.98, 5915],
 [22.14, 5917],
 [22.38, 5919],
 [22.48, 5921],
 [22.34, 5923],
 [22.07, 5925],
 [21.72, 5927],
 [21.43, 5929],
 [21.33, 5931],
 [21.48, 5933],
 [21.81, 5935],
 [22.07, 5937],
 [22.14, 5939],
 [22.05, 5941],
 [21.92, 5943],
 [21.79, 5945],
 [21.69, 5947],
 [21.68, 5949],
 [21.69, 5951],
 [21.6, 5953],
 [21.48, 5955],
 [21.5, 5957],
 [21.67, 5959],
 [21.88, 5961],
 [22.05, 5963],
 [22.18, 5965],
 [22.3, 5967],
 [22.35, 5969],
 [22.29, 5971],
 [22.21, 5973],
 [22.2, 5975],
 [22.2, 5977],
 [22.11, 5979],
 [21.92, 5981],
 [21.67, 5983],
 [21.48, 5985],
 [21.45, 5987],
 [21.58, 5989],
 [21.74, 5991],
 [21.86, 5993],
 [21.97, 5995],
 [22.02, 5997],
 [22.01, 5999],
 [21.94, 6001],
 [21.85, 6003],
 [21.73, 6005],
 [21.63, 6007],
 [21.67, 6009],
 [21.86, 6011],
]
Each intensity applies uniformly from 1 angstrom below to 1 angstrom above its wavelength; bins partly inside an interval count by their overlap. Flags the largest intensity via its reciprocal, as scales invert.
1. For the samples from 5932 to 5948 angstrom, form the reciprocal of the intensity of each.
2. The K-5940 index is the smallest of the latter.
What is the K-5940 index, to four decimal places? 0.0452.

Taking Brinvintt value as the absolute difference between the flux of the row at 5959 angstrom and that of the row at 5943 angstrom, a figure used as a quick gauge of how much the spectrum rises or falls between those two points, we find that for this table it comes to 0.25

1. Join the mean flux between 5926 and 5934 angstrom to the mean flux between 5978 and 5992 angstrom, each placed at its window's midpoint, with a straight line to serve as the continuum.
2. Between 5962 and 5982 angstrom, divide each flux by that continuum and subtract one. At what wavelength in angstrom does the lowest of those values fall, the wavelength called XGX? 5981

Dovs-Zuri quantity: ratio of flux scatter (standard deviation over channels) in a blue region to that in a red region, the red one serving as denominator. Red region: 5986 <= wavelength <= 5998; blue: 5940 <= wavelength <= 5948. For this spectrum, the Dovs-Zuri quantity 0.7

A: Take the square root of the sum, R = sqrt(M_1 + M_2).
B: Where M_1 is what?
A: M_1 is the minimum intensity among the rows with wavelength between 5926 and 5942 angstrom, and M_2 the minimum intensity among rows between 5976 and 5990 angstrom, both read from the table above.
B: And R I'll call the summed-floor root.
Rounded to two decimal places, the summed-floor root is 6.54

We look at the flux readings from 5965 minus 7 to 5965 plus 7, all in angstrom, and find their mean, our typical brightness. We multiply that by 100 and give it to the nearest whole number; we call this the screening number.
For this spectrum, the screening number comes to 2210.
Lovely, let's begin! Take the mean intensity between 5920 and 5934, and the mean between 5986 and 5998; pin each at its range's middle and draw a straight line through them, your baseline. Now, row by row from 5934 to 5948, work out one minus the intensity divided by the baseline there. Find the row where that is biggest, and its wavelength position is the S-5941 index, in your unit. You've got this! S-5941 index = 5947 angstrom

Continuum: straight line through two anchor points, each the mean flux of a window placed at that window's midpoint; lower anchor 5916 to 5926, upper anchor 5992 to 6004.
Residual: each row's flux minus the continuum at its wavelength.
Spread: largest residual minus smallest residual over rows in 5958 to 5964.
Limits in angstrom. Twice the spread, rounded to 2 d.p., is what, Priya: 0.80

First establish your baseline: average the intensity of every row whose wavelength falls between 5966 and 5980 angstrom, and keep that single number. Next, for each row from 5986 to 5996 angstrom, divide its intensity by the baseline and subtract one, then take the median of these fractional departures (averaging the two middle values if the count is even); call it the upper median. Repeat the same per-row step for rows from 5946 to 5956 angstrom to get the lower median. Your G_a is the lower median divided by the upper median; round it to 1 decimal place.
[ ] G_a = 1.1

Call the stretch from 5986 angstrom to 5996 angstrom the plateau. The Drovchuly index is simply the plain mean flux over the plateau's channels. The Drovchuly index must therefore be 21.7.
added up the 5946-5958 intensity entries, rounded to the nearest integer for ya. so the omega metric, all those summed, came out 130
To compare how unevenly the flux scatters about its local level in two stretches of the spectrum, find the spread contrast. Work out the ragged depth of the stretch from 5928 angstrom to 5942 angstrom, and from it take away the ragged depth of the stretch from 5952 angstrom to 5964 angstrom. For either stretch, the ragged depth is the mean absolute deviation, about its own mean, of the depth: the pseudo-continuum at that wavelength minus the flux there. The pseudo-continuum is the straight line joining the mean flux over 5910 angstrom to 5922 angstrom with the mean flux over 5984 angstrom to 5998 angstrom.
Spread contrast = 0.12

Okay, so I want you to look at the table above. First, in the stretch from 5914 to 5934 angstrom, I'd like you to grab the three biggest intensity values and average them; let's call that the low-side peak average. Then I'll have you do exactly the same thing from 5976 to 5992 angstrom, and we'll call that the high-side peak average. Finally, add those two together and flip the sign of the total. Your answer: -44.5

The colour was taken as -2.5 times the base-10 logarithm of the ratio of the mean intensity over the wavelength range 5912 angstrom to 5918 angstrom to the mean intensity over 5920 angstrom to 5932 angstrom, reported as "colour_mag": -0.01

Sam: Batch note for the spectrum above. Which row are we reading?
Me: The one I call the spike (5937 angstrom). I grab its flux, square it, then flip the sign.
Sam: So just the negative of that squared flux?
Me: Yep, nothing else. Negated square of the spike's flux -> -487.1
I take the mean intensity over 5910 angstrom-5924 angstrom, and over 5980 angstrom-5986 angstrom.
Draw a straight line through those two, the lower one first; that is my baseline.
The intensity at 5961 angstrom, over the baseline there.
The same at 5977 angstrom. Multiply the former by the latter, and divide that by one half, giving 2.04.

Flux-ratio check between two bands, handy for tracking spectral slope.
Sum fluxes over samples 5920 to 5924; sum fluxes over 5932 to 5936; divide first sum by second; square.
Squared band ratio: 1.07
